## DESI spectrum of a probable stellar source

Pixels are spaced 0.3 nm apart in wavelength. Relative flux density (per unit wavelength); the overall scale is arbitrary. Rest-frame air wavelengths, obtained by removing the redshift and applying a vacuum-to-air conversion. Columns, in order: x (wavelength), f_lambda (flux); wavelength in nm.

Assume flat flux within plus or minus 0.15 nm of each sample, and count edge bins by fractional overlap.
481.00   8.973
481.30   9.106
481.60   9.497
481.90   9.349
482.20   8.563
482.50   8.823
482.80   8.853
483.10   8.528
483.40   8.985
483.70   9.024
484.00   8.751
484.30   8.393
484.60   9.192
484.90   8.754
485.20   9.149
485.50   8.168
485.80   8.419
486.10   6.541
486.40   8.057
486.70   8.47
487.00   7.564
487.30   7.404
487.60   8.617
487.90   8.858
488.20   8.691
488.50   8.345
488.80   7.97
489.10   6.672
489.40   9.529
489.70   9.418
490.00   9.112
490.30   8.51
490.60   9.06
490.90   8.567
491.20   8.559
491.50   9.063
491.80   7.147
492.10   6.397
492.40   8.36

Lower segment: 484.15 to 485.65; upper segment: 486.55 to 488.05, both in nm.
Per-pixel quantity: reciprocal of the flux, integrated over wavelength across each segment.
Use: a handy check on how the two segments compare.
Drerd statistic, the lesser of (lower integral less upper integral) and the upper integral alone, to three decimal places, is -0.012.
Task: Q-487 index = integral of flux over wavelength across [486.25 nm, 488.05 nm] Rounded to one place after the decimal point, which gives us 14.7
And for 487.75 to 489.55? 15.0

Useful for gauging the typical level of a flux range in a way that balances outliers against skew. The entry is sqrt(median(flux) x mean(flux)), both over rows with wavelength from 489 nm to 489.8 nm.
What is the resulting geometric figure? 9.0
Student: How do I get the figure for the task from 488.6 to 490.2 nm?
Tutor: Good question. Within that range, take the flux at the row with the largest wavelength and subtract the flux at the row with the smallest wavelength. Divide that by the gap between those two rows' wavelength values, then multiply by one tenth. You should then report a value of 0.10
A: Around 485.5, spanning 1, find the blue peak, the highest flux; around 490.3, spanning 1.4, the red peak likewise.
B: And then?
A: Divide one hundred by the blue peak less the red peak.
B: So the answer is -372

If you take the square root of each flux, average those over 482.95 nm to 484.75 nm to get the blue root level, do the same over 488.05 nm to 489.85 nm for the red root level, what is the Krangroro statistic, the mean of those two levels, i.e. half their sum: 2.93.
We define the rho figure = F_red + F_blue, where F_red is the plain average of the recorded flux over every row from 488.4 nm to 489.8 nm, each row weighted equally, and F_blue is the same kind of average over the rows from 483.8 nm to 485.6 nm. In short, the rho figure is 17.1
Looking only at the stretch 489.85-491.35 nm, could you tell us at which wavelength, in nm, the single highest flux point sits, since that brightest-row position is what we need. 490.00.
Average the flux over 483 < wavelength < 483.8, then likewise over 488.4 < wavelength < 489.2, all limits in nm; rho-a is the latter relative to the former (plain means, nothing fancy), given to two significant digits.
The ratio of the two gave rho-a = 0.87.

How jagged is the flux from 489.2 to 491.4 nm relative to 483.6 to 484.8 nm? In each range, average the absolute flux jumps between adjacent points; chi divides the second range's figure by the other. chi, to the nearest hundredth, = 0.72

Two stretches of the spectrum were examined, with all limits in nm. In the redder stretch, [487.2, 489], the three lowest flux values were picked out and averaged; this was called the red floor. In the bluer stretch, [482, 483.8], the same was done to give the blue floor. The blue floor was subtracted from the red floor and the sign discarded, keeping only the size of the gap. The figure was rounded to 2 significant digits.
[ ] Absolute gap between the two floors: 0.73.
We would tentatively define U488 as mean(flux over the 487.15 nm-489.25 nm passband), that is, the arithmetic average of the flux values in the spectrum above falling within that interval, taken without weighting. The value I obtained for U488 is 8.1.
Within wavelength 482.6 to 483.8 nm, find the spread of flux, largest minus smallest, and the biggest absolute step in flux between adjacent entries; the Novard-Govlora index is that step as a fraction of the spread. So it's 0.92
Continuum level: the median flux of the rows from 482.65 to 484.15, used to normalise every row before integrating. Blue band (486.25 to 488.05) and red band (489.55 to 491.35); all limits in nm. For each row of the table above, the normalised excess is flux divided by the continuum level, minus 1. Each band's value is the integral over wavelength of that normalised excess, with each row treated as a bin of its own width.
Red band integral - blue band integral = 0.14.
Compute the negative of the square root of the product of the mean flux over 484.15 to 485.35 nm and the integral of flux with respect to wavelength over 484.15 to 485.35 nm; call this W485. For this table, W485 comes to -9.72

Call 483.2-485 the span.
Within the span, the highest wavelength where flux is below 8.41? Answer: 484.30 nm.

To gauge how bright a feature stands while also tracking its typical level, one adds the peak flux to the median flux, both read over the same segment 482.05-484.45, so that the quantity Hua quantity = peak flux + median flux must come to 17.8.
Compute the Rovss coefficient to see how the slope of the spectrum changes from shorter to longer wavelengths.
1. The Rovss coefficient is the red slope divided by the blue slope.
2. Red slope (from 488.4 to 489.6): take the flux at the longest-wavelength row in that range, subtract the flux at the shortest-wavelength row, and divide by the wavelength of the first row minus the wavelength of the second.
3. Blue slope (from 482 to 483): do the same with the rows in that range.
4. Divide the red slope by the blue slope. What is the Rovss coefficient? 2.7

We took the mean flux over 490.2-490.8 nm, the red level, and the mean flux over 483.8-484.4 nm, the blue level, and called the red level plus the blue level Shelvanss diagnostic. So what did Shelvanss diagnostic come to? 17.4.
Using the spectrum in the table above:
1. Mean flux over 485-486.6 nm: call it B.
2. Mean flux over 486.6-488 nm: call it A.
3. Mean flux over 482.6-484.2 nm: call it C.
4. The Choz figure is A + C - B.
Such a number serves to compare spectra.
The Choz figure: 8.9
